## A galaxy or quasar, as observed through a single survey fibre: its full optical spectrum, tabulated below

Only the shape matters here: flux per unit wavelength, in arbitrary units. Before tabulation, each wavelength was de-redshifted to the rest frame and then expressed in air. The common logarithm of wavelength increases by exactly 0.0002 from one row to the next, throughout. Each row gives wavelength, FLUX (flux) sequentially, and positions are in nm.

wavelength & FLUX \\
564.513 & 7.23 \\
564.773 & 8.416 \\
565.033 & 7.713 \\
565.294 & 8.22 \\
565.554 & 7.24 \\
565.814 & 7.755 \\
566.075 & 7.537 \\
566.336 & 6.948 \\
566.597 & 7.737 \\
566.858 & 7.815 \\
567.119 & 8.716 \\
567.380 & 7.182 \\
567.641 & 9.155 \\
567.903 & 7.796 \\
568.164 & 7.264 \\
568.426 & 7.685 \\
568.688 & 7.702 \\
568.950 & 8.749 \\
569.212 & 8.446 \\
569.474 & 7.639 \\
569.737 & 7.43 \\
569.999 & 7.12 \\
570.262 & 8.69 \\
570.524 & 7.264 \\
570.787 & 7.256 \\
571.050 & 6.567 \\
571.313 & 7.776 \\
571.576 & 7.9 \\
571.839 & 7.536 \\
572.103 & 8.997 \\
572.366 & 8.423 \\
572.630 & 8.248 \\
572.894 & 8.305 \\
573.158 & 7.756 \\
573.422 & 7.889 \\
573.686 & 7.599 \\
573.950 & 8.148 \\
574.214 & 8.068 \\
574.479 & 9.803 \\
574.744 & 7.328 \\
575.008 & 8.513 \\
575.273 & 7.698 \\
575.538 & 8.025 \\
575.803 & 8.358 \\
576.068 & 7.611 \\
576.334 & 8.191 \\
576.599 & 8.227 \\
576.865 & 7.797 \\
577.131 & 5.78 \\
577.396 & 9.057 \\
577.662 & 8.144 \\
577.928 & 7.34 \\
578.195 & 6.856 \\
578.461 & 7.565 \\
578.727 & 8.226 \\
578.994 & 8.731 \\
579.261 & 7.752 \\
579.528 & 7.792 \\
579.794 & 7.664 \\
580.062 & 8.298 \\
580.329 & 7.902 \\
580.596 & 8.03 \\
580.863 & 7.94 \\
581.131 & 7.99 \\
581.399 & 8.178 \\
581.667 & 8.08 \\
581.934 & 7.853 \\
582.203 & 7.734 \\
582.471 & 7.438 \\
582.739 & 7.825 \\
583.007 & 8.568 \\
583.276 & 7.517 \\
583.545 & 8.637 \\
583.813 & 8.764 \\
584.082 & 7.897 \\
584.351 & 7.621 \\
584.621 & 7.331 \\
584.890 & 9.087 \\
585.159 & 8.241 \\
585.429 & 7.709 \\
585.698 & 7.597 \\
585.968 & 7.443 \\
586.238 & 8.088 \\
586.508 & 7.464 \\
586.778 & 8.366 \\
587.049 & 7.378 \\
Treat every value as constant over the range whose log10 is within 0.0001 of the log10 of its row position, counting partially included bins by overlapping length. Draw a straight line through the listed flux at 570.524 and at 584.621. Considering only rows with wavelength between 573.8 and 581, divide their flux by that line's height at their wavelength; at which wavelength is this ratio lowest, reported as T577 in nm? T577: 577.131 nm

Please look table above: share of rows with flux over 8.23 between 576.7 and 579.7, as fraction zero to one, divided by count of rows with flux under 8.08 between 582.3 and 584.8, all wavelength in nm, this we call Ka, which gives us 0.030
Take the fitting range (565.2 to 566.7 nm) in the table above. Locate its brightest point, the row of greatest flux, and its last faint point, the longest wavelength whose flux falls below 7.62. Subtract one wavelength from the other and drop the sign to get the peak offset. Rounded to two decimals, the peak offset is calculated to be 1.04 nm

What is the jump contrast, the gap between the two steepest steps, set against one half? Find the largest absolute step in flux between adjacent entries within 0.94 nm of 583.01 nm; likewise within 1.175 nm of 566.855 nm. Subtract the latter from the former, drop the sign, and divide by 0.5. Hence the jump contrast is 1.7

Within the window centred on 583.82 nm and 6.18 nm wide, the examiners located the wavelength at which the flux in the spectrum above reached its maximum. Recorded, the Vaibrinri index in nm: 584.890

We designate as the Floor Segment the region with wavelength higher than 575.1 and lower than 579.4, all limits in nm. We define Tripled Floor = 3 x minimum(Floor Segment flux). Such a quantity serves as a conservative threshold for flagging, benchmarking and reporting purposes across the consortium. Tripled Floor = 17.3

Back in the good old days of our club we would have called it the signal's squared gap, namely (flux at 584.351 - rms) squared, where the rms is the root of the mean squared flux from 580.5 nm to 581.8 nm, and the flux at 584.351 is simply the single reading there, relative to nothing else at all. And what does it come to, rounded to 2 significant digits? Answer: 0.18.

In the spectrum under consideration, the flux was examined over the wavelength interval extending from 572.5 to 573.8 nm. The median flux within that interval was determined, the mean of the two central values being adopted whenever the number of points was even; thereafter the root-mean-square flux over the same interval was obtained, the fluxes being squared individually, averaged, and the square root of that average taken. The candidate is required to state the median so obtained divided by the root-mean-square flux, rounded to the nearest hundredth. 0.99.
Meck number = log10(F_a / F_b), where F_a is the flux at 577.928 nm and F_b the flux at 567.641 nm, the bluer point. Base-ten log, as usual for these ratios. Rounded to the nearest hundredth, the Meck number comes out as -0.10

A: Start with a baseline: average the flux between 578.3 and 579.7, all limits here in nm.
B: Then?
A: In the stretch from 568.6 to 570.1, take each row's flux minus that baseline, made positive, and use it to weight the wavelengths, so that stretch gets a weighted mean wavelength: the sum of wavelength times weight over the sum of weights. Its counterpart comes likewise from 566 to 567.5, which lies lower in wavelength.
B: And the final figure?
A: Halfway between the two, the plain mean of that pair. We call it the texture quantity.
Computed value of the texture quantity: 568.09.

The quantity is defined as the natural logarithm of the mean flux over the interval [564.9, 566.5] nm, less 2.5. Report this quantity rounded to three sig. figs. -0.476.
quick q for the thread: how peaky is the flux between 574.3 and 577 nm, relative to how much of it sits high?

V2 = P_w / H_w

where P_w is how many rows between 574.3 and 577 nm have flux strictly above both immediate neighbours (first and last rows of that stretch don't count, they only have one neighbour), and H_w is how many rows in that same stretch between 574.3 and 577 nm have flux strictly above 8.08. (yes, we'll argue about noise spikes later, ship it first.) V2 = 0.60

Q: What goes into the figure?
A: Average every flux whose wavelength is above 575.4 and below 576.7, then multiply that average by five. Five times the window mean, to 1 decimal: 40.4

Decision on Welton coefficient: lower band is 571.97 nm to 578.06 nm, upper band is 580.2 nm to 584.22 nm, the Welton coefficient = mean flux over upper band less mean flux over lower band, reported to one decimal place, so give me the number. 0.0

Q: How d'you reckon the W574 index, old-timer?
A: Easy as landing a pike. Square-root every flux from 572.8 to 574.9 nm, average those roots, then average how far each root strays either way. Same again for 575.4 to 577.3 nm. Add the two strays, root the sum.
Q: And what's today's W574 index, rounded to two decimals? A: 0.44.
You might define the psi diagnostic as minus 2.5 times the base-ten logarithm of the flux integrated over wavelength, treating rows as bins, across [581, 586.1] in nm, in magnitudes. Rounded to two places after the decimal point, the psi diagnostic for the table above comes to -4.02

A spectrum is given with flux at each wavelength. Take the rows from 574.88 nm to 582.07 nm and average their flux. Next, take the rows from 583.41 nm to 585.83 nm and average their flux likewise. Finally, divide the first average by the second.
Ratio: 0.98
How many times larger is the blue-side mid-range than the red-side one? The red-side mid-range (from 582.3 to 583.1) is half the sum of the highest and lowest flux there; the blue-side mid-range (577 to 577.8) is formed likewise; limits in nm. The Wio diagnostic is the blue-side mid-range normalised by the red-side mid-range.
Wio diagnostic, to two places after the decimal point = 0.93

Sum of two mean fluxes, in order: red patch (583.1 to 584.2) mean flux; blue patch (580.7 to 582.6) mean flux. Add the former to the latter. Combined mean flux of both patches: 16.1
